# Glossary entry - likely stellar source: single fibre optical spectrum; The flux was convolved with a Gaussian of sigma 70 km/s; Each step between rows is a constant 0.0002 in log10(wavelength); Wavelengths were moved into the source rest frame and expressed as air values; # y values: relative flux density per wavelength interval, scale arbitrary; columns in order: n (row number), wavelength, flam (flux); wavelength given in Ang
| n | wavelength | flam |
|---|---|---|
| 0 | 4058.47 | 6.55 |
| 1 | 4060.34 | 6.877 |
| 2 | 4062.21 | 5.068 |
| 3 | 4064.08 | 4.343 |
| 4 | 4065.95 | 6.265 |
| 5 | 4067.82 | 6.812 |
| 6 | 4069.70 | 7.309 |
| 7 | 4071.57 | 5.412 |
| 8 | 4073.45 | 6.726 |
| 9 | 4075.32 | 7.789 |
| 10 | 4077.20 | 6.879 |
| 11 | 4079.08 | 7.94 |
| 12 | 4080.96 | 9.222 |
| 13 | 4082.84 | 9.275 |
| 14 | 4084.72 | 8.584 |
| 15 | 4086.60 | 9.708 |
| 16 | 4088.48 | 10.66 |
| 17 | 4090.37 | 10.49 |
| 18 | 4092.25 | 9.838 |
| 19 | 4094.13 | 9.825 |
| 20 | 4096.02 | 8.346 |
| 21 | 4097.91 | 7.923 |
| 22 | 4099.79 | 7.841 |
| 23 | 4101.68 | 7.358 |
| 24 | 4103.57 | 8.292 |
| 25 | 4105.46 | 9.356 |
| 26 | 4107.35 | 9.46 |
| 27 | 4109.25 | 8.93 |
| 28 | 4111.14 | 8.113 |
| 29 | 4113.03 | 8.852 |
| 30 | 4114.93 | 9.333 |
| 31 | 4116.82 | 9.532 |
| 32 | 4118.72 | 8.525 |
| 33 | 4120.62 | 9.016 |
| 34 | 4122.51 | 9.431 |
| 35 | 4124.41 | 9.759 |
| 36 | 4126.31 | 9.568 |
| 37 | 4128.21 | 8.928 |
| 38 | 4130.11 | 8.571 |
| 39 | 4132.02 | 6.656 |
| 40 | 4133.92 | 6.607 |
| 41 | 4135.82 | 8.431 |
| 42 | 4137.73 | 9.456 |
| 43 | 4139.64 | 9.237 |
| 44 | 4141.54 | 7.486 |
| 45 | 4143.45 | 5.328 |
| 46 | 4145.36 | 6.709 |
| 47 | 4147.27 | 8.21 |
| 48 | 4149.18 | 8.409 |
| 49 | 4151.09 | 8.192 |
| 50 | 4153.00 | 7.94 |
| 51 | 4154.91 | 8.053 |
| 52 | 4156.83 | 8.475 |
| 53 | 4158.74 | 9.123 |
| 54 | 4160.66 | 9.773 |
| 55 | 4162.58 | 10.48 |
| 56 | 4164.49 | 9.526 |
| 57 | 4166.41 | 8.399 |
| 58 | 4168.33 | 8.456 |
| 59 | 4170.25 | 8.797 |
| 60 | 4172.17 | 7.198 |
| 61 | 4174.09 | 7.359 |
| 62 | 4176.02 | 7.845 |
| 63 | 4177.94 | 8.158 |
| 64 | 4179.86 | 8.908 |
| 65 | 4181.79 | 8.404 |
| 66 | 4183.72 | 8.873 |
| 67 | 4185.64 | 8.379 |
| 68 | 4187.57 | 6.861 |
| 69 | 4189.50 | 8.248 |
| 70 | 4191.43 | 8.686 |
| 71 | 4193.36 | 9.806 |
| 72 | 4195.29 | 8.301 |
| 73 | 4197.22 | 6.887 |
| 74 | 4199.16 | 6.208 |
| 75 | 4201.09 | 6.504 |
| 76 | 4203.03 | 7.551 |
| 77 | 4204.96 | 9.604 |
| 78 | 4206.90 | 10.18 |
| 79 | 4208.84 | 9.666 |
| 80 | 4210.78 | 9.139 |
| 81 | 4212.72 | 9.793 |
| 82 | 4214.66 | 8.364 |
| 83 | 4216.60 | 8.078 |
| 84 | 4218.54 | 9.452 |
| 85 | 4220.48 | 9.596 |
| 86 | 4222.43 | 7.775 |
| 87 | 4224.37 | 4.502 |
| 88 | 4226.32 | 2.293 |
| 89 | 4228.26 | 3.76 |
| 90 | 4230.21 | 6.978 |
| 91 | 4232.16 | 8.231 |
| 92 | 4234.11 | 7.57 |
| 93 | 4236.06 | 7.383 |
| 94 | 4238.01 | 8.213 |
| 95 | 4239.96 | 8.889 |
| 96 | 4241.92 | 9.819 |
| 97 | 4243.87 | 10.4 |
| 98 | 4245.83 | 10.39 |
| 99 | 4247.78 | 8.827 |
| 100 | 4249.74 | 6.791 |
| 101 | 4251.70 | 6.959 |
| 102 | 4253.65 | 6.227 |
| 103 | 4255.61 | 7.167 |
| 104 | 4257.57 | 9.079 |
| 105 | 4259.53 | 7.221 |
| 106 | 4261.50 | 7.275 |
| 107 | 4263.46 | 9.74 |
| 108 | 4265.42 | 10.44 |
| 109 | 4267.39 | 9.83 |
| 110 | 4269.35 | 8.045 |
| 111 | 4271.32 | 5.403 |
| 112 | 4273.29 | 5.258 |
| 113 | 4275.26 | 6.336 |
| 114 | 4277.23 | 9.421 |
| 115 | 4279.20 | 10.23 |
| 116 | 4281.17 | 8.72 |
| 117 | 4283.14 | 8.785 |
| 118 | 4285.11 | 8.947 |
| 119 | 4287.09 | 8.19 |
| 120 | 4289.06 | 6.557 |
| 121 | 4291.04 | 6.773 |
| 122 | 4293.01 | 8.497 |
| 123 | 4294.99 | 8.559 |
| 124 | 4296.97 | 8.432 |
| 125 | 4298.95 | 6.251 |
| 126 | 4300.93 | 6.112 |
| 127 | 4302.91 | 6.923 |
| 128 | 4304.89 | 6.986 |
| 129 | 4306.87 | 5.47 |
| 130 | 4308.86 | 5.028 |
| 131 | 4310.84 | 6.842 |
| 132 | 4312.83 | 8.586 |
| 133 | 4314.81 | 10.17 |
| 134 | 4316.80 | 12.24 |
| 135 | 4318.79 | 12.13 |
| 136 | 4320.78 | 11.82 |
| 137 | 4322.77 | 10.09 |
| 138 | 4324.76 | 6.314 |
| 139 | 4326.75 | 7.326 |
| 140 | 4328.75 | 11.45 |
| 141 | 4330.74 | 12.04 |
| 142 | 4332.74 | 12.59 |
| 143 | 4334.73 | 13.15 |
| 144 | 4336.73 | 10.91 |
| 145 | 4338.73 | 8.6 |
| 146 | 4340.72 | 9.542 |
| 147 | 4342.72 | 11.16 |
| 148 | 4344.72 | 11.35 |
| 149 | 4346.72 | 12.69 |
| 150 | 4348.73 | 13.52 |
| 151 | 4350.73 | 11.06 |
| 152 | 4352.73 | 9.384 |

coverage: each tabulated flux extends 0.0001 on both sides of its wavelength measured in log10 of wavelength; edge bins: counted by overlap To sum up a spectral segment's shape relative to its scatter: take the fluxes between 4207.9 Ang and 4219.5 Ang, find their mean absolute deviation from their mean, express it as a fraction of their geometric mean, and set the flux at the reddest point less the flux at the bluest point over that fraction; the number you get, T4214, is -3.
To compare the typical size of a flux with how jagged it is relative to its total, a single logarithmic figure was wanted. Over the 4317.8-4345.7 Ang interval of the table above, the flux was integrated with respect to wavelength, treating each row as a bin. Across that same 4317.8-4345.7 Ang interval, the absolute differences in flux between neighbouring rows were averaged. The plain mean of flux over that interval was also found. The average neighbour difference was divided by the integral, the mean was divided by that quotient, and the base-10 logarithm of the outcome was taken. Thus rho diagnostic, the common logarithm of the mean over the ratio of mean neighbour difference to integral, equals 3.3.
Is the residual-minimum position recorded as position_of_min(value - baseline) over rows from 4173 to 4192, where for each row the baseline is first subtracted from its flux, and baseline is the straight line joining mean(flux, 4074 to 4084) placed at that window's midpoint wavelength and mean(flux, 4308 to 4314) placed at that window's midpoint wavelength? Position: 4187.57 Ang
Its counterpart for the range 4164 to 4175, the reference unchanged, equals 4172.17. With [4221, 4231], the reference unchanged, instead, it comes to 4226.32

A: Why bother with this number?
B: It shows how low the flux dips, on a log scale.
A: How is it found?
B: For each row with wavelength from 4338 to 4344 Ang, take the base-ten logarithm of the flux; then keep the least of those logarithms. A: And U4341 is 0.93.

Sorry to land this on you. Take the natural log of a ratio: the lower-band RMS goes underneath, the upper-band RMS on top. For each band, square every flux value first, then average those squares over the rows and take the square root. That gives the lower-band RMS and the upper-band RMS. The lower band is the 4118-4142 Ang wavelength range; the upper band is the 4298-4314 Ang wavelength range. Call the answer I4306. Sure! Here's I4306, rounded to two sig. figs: -0.27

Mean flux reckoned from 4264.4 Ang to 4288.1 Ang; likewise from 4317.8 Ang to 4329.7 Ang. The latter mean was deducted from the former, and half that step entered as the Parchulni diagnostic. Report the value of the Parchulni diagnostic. -0.8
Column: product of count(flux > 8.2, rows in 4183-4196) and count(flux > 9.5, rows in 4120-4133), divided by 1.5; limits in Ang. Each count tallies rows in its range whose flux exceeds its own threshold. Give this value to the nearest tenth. 8.0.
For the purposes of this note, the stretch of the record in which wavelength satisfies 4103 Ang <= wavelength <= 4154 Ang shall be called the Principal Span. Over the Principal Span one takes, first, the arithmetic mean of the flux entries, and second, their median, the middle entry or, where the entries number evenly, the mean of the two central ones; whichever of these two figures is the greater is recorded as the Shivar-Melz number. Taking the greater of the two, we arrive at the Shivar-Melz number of 8.6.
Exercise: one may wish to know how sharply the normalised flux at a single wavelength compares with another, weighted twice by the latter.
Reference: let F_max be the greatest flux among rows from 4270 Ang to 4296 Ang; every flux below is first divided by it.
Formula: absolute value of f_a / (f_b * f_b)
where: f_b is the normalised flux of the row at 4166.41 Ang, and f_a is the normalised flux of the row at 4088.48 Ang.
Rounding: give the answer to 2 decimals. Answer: 1.55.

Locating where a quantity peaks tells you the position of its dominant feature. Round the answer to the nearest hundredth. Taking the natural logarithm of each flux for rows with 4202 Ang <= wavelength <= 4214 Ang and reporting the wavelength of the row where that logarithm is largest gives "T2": 4206.90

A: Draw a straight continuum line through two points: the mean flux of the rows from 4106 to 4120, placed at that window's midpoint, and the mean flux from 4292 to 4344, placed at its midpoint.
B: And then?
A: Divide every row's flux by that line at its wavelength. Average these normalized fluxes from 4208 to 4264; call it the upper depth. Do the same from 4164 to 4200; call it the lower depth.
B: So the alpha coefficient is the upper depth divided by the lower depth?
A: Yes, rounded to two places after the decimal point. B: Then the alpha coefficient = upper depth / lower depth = 0.96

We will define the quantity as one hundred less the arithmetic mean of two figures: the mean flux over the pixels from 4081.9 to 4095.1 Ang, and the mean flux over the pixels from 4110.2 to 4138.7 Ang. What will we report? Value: 90.8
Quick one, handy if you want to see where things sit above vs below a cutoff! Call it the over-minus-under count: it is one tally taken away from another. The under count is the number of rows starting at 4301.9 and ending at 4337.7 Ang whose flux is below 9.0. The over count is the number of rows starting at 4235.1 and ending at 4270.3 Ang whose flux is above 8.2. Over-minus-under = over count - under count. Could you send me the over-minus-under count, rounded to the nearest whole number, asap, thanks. 2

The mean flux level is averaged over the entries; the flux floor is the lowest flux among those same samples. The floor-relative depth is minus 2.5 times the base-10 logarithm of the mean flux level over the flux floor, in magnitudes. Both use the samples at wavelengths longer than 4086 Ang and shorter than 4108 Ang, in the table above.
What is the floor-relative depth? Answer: -0.23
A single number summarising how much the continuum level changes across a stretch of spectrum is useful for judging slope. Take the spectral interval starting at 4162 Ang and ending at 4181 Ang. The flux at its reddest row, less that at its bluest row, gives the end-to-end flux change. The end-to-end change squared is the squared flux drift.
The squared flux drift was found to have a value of 2.5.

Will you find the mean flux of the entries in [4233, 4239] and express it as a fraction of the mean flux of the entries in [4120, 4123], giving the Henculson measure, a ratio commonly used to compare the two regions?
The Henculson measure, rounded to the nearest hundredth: 0.84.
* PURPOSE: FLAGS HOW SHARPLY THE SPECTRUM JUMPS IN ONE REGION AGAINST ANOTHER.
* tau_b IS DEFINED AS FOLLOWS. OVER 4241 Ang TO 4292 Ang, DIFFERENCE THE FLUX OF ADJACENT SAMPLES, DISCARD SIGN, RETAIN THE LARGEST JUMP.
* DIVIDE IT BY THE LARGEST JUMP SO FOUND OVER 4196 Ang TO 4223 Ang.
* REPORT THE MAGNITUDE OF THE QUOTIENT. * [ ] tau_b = 1.5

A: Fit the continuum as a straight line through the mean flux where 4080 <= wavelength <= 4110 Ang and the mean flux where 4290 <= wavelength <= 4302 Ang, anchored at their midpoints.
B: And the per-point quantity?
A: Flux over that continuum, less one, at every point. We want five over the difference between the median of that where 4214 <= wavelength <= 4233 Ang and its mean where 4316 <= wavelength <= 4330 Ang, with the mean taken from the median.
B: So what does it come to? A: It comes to -12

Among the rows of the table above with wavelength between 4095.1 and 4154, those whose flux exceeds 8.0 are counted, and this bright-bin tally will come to 22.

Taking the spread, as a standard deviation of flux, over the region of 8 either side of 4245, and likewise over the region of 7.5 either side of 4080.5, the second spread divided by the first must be 0.79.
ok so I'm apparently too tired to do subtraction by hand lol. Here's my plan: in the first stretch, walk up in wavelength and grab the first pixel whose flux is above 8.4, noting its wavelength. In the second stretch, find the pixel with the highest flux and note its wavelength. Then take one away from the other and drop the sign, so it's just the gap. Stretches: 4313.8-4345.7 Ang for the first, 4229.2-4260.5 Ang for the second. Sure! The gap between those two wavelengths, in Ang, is 70.9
